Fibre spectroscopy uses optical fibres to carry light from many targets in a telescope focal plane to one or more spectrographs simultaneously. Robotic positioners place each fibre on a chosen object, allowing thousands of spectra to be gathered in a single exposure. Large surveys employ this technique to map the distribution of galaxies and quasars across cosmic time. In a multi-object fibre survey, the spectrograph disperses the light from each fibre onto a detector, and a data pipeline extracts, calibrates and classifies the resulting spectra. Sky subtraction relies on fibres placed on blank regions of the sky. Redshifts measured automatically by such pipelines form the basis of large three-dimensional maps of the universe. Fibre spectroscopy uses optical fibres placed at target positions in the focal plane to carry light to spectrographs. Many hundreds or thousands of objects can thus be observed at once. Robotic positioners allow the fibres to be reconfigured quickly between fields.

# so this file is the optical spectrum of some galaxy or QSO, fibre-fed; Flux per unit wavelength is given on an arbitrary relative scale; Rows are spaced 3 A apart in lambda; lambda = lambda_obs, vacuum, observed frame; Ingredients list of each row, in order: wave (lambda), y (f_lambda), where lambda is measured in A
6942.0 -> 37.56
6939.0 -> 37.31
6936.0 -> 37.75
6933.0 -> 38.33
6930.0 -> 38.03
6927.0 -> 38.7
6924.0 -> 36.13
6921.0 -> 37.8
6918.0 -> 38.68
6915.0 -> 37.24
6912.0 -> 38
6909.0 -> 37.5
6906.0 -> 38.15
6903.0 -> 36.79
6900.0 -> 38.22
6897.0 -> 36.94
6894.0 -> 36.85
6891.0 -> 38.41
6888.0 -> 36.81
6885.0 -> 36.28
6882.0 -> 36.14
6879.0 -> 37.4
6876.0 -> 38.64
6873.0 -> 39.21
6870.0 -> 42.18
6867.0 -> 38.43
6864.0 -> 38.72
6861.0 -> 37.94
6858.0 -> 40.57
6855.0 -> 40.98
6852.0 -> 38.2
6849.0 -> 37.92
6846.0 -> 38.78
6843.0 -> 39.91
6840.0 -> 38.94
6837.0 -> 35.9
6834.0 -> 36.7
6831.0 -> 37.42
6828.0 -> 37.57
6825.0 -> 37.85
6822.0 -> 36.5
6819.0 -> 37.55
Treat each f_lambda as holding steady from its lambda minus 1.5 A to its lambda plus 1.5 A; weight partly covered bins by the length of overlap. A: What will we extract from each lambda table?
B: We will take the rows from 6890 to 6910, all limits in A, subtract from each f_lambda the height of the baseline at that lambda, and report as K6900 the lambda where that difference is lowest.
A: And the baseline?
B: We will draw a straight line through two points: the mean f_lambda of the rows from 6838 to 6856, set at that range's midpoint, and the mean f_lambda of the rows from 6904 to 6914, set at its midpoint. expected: 6894.0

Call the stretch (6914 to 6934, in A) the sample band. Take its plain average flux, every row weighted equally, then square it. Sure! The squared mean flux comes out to 1432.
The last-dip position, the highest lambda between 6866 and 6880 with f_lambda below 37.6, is 6879.0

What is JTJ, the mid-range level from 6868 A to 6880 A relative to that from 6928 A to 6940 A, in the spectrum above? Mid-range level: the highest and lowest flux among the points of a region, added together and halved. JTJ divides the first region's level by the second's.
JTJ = 1.05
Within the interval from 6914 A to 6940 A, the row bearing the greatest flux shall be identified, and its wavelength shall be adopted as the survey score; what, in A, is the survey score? 6927.0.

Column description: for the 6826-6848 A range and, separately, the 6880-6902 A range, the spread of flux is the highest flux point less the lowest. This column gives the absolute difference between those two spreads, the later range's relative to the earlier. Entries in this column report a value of 1.74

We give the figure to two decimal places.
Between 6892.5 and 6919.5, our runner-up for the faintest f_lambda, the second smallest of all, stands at 36.85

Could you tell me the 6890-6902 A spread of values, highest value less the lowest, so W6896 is 1.6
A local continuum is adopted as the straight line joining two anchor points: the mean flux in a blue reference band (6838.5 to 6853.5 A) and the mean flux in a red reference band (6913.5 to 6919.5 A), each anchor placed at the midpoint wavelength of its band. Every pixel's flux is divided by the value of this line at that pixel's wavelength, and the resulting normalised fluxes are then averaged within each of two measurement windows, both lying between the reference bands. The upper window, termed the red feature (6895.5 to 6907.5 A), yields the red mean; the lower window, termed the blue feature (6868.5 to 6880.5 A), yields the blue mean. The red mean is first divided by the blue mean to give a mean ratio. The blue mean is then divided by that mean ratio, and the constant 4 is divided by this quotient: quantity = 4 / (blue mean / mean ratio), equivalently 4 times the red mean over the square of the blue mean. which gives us 3.75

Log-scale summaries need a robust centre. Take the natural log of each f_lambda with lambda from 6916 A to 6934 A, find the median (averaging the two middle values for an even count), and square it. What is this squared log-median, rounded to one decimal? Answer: 13.3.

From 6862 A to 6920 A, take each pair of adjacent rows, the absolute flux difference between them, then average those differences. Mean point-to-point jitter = 1.19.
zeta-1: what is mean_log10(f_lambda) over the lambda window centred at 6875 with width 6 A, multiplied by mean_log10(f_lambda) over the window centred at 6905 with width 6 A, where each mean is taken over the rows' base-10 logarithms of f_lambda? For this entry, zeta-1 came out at 2.50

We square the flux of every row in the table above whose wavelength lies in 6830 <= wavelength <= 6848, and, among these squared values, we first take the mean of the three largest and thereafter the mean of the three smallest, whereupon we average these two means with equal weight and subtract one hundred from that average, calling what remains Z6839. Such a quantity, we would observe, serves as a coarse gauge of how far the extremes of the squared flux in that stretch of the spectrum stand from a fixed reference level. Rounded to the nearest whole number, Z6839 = 1341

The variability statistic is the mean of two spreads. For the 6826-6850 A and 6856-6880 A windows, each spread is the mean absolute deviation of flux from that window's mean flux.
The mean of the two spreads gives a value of 1.07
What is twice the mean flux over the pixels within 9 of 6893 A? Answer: 74.5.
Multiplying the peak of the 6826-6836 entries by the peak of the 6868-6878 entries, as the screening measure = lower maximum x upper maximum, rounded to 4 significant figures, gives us 1585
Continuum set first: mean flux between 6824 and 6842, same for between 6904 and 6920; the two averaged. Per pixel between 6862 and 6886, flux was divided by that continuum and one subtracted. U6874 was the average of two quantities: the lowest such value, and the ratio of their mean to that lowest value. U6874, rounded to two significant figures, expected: -0.26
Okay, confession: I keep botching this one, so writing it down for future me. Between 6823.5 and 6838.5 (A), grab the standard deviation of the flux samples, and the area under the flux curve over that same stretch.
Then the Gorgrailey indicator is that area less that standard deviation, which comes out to 556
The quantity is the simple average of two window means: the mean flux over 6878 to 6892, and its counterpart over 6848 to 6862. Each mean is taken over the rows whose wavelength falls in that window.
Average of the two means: 38.1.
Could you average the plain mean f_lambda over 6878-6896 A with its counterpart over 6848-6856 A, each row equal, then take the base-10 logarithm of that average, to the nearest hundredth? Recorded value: 1.58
